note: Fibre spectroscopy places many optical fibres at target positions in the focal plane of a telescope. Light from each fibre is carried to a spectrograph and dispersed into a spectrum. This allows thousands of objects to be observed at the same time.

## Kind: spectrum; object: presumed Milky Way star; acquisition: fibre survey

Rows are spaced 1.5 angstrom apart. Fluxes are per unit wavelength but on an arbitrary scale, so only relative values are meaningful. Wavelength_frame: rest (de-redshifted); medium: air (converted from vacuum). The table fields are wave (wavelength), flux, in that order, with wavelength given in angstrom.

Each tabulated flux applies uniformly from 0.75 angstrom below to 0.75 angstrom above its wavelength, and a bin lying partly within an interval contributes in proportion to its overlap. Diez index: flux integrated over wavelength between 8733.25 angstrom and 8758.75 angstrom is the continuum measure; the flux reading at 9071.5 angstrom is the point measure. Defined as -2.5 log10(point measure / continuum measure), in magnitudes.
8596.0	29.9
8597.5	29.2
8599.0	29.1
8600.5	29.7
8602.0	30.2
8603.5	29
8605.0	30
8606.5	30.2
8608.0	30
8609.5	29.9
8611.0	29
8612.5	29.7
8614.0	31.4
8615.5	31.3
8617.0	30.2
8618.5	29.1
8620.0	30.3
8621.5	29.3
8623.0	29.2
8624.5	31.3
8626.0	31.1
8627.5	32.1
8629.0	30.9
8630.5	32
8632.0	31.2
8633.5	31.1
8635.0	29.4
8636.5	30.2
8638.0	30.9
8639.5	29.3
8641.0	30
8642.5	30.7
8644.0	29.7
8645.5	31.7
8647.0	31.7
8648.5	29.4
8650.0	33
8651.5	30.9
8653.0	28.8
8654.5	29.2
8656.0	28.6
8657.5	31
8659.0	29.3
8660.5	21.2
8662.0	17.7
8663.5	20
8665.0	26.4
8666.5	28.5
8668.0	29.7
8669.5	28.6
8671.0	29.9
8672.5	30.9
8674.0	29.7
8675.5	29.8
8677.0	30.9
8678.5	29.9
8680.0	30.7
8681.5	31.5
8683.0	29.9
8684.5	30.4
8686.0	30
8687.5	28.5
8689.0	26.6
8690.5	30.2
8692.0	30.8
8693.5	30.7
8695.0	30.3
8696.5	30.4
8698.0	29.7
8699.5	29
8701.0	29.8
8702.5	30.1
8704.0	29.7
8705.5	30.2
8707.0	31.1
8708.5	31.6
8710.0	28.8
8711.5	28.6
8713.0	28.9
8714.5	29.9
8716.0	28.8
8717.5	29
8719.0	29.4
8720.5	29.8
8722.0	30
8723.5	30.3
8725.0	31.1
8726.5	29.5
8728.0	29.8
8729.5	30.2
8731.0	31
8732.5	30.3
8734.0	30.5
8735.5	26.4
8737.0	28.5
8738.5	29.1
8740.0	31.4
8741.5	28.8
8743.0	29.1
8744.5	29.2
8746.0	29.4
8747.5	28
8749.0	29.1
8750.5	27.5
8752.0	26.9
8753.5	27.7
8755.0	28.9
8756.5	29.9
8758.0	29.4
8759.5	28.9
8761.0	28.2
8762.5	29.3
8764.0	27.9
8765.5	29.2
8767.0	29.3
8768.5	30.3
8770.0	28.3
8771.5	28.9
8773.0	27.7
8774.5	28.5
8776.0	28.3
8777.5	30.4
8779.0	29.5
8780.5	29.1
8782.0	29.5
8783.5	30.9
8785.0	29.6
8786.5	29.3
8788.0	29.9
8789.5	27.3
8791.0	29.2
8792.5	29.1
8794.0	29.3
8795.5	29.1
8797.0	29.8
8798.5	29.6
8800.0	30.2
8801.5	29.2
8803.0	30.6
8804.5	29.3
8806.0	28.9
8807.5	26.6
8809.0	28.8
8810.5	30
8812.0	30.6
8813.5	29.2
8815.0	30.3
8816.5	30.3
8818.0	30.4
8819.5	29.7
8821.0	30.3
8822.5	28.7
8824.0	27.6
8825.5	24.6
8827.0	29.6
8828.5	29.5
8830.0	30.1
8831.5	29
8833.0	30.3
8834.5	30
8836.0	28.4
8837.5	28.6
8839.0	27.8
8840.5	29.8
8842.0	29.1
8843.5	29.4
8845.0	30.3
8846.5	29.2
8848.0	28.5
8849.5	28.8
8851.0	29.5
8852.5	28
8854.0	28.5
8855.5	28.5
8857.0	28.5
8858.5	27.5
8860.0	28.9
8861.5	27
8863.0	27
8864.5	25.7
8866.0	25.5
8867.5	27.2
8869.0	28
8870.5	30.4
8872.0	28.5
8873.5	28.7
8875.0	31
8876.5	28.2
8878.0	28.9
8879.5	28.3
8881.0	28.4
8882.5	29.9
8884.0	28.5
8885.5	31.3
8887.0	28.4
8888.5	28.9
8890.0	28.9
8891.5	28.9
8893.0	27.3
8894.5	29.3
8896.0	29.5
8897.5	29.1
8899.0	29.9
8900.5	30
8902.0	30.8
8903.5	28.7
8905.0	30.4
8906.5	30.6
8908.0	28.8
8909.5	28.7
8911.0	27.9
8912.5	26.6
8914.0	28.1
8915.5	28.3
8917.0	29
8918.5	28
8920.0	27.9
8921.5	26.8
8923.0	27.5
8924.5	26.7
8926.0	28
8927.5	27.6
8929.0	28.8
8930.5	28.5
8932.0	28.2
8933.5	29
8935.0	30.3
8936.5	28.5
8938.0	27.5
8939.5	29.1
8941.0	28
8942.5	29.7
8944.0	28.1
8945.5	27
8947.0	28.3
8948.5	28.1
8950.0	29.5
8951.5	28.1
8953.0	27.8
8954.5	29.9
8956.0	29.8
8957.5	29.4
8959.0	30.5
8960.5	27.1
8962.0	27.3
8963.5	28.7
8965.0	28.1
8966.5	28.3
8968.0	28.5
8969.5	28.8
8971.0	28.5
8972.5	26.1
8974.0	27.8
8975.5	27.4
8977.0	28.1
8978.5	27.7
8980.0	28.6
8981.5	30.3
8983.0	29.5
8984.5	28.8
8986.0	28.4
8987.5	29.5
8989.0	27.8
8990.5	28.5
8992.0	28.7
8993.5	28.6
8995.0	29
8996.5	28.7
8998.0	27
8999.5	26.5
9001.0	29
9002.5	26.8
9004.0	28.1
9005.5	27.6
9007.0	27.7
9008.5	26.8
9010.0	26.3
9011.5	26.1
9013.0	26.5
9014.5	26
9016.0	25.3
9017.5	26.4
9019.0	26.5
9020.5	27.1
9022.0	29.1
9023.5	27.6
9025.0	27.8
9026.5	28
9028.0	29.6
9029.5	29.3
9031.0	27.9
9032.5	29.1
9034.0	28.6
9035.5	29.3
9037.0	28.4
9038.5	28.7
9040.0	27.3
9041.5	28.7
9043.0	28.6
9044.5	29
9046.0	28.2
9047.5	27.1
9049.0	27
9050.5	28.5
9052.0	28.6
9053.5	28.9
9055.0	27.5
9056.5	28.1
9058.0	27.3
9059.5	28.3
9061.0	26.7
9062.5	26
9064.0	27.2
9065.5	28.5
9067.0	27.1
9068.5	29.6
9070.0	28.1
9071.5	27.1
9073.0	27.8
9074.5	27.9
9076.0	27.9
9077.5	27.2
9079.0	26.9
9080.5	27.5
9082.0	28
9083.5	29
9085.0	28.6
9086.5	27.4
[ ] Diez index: 3.58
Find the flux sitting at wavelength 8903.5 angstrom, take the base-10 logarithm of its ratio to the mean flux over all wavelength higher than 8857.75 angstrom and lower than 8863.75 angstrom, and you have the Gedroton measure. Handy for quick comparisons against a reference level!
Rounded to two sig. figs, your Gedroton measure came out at 0.017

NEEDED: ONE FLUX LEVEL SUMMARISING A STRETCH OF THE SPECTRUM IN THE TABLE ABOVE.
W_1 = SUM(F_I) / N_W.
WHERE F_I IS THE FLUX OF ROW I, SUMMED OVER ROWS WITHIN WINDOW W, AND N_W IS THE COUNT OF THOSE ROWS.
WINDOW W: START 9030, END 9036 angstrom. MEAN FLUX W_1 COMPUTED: 28.7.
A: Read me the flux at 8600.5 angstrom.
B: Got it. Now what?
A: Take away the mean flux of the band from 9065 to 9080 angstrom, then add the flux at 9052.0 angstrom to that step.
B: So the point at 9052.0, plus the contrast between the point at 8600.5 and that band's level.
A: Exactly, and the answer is 30.5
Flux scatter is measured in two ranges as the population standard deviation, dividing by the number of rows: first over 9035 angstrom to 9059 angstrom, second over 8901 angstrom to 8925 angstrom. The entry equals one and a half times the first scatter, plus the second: 2.33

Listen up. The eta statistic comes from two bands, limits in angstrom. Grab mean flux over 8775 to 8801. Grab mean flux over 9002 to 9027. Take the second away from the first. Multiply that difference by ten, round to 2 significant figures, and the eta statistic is 24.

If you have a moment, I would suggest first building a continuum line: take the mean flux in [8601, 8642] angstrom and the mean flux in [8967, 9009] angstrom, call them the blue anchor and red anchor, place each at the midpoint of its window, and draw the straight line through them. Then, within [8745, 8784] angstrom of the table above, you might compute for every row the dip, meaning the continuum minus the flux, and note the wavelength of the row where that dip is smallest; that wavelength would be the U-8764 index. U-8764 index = 8783.5 angstrom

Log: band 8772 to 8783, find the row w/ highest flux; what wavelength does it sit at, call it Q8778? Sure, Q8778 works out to 8777.5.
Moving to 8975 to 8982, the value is 8981.5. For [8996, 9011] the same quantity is 9001.0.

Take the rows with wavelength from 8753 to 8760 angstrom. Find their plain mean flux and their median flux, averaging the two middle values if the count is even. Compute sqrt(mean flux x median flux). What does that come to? 29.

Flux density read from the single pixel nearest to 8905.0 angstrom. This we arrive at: 30.4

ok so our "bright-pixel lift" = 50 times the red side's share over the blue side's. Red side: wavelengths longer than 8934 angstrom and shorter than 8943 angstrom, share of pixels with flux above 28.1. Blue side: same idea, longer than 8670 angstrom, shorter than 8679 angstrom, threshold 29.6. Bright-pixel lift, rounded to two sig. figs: 33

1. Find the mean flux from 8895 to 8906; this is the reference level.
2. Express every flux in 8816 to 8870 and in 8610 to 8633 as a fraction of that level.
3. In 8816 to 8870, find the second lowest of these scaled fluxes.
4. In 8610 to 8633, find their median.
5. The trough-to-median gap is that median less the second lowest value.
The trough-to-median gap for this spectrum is 0.18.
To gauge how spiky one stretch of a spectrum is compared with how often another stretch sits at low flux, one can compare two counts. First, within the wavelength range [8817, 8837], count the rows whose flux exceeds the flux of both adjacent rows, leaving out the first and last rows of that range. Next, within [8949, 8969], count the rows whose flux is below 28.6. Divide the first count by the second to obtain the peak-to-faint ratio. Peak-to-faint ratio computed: 0.6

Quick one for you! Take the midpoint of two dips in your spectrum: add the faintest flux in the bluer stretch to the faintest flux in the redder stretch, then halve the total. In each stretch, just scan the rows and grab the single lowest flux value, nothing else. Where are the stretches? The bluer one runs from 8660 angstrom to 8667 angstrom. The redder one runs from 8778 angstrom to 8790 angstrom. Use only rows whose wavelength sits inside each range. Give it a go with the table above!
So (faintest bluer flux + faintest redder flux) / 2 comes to 22.5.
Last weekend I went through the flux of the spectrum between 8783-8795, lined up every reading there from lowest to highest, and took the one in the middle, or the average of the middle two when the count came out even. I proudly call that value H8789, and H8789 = 29.3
